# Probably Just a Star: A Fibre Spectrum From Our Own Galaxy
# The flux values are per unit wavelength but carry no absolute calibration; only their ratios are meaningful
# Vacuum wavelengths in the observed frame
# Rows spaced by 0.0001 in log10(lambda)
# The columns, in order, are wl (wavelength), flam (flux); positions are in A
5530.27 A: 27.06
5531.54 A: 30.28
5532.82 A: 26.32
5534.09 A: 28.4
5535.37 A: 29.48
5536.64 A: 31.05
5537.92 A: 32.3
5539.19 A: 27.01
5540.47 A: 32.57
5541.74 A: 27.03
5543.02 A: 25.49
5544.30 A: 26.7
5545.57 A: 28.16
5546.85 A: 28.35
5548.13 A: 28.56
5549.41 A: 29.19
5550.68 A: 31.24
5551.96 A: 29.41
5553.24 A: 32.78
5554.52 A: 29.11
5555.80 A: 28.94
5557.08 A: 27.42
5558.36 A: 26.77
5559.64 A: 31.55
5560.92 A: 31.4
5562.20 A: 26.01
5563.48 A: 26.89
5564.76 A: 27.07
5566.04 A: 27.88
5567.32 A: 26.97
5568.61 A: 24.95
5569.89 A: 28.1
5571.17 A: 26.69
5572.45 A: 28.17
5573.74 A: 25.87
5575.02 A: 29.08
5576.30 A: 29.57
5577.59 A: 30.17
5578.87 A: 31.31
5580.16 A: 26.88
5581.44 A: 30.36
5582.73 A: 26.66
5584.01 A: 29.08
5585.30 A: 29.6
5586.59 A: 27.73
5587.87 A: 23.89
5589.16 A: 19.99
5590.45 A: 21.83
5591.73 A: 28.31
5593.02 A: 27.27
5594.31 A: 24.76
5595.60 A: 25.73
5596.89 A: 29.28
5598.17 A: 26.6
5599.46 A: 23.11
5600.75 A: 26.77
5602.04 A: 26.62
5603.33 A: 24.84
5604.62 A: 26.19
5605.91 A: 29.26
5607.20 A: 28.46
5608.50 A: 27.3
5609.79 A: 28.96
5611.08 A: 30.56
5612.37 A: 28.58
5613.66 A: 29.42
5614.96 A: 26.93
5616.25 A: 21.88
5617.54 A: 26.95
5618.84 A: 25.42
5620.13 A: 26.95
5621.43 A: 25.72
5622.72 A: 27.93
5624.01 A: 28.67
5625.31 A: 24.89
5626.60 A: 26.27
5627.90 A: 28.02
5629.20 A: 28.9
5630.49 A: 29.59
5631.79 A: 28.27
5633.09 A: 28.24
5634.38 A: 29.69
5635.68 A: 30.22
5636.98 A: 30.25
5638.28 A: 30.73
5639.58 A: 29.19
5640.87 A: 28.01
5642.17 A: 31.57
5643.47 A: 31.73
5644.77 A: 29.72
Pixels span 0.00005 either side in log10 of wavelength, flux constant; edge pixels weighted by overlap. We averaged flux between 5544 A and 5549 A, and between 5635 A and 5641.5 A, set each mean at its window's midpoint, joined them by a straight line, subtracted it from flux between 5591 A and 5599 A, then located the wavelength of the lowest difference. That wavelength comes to 5594.31 A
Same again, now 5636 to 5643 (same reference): 5640.87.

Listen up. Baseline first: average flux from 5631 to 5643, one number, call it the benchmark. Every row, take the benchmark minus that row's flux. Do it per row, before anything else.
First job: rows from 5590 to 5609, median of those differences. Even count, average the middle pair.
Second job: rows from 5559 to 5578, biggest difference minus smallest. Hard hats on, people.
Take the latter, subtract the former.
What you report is 3.6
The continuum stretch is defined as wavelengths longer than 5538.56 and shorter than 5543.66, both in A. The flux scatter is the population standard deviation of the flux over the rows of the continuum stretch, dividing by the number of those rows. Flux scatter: 2.7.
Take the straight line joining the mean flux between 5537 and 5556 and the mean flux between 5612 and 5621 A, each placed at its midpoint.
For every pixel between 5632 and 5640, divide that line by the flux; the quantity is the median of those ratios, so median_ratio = 0.86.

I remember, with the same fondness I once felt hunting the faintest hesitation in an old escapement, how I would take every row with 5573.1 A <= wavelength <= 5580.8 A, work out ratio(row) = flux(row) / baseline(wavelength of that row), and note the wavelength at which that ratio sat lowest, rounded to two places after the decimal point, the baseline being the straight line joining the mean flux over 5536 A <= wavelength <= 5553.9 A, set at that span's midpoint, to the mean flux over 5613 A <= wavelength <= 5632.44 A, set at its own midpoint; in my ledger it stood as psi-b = 5573.74 A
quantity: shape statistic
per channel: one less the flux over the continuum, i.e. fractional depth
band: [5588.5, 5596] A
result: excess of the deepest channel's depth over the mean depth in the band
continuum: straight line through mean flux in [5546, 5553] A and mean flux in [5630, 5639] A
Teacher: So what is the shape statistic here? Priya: 0.16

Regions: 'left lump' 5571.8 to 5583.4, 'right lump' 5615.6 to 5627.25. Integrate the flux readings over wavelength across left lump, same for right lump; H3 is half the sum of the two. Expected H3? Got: 318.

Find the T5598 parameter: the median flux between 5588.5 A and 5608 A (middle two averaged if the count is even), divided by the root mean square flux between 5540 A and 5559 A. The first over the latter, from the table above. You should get 0.92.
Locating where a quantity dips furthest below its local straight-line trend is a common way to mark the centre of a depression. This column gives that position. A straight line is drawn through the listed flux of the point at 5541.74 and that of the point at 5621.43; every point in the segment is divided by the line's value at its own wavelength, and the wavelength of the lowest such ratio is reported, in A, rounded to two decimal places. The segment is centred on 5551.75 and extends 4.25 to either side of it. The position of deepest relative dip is 5548.13 A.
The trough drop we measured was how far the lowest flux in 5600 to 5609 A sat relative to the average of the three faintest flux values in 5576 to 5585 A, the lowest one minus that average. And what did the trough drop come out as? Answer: -3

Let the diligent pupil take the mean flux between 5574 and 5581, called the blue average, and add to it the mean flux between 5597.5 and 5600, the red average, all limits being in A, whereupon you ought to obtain 54.3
